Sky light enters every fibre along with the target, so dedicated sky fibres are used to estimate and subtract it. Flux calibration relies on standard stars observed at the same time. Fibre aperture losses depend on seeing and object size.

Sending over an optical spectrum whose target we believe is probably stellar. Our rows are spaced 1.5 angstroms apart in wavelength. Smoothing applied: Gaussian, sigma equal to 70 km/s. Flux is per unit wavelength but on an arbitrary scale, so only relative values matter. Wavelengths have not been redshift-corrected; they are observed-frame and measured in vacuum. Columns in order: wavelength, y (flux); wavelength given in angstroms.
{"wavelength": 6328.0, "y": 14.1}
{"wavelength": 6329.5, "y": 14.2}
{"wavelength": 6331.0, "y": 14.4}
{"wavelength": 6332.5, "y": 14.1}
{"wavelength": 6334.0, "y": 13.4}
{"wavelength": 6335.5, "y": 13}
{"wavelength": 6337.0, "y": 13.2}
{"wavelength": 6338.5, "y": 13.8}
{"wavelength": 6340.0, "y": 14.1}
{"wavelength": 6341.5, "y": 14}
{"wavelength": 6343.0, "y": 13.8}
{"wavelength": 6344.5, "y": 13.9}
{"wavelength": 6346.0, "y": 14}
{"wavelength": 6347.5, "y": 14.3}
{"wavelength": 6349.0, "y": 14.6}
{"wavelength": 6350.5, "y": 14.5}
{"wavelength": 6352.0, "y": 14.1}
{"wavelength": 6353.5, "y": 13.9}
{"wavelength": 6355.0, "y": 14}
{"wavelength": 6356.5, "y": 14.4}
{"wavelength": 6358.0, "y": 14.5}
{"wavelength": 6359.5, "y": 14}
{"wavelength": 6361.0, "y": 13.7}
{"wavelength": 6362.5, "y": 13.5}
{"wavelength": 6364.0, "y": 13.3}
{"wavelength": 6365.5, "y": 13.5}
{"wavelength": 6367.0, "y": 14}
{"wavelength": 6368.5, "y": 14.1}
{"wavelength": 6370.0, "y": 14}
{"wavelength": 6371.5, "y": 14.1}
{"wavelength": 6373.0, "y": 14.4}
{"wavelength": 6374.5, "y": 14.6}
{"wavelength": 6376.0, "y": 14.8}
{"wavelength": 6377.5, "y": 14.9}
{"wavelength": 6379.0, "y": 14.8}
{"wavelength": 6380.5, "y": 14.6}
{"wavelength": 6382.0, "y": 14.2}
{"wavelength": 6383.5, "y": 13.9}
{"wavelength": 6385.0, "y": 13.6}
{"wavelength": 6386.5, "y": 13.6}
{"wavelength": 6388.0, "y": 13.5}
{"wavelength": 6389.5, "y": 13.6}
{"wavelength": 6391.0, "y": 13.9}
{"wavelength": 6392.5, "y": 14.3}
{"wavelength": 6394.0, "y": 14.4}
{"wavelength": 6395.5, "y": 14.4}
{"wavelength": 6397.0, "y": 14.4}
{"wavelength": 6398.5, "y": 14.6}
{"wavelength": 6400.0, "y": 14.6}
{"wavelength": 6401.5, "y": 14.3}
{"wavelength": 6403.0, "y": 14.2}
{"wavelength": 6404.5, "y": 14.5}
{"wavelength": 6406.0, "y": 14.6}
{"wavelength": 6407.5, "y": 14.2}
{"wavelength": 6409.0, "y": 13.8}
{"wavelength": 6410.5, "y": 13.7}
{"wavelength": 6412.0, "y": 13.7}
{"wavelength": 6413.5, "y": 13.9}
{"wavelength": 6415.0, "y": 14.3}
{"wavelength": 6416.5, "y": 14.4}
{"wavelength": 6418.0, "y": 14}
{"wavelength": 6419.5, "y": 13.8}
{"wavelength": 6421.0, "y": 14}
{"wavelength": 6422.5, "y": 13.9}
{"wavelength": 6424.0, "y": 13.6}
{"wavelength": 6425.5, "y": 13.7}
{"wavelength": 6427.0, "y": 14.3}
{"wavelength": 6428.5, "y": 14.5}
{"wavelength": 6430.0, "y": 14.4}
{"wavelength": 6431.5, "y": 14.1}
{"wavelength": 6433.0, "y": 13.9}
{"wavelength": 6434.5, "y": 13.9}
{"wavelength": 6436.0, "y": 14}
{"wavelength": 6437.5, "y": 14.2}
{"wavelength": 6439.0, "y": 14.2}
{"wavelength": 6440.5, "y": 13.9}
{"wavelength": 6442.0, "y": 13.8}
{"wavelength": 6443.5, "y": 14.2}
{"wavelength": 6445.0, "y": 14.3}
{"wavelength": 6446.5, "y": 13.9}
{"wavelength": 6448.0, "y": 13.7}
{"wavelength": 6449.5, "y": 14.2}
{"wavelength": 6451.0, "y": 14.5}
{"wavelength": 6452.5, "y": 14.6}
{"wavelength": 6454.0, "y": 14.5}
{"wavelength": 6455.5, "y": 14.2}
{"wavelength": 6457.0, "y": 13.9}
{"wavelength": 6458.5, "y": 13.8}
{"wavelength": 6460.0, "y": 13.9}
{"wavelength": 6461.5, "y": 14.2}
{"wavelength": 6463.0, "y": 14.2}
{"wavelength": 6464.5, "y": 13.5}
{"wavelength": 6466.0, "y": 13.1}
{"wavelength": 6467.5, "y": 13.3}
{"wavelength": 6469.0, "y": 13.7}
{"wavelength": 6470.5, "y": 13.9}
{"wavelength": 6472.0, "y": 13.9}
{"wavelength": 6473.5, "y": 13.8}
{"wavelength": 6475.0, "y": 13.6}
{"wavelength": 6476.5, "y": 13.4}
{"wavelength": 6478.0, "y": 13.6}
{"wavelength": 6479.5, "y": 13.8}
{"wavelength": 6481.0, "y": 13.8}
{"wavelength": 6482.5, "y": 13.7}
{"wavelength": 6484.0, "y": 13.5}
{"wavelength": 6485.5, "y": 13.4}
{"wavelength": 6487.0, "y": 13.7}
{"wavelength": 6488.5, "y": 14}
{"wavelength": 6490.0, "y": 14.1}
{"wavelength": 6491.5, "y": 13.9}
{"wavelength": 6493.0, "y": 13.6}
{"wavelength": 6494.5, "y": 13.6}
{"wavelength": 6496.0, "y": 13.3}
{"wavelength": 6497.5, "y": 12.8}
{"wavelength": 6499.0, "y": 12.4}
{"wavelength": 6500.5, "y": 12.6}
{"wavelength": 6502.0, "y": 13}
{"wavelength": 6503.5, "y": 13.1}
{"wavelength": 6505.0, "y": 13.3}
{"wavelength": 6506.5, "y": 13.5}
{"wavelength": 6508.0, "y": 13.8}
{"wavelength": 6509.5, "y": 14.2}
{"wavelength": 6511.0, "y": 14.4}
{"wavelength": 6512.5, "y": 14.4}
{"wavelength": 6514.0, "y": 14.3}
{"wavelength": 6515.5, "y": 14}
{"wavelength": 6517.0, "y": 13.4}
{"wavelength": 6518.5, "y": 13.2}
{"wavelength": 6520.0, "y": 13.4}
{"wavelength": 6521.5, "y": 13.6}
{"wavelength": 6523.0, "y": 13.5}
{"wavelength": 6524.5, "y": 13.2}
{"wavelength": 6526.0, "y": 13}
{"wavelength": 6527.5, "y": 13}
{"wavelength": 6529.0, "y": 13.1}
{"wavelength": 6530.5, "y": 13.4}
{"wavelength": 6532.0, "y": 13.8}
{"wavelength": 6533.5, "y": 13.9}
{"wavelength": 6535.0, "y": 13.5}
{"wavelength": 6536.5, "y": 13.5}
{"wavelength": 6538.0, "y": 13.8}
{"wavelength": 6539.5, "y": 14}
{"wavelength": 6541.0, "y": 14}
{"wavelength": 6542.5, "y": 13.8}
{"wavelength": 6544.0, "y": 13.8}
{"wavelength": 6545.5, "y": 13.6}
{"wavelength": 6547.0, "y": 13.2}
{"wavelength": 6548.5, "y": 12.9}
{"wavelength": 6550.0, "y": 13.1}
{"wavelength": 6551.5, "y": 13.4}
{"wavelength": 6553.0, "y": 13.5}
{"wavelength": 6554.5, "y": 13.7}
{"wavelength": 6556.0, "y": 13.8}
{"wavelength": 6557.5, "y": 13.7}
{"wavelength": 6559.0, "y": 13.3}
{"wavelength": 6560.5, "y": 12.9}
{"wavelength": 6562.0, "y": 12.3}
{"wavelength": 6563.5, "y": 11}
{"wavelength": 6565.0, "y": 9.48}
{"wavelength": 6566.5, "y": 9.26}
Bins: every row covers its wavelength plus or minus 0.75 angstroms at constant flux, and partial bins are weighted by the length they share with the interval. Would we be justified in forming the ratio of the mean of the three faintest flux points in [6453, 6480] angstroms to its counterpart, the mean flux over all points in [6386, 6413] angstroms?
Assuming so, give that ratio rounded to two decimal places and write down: 0.94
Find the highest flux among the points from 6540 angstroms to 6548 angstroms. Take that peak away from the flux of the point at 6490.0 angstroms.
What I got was 0.10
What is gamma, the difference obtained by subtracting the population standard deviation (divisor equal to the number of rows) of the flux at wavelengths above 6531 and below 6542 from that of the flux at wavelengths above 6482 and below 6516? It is 0.35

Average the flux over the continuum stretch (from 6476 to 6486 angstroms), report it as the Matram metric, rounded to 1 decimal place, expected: 13.6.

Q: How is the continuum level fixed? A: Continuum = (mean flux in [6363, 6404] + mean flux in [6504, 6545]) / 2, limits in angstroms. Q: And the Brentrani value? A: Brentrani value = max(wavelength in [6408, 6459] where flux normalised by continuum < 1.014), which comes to 6458.5 angstroms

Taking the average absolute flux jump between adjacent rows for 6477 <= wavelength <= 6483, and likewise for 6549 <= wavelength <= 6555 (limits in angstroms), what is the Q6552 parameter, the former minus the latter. -0.100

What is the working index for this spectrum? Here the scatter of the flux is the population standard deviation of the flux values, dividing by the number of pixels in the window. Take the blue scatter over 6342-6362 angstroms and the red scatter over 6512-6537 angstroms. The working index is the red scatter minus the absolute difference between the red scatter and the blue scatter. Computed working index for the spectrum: 0.284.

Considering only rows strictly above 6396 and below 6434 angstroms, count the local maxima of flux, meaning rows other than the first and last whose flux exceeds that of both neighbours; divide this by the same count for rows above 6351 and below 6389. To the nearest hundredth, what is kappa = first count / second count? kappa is 1.33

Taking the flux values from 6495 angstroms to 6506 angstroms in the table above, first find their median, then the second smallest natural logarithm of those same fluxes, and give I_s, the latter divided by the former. 0.195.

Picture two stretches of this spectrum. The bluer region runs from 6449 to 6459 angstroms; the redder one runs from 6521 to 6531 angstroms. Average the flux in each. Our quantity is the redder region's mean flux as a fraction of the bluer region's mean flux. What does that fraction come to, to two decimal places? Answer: 0.93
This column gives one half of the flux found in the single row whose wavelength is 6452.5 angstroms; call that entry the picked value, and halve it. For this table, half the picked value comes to 7.3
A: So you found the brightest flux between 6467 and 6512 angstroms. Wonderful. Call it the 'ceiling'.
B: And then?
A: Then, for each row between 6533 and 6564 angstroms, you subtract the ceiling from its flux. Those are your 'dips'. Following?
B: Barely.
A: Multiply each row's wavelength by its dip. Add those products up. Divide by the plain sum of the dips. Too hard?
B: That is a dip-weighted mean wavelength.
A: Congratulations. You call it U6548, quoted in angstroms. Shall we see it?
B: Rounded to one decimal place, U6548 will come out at 6552.1 angstroms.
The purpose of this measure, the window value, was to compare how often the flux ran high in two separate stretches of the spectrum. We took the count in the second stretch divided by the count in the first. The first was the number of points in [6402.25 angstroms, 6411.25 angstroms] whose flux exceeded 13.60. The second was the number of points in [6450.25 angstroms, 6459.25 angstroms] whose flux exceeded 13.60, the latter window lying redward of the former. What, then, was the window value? 1.00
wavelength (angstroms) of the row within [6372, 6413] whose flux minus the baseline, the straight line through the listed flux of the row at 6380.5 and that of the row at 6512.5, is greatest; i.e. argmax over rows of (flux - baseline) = 6377.5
